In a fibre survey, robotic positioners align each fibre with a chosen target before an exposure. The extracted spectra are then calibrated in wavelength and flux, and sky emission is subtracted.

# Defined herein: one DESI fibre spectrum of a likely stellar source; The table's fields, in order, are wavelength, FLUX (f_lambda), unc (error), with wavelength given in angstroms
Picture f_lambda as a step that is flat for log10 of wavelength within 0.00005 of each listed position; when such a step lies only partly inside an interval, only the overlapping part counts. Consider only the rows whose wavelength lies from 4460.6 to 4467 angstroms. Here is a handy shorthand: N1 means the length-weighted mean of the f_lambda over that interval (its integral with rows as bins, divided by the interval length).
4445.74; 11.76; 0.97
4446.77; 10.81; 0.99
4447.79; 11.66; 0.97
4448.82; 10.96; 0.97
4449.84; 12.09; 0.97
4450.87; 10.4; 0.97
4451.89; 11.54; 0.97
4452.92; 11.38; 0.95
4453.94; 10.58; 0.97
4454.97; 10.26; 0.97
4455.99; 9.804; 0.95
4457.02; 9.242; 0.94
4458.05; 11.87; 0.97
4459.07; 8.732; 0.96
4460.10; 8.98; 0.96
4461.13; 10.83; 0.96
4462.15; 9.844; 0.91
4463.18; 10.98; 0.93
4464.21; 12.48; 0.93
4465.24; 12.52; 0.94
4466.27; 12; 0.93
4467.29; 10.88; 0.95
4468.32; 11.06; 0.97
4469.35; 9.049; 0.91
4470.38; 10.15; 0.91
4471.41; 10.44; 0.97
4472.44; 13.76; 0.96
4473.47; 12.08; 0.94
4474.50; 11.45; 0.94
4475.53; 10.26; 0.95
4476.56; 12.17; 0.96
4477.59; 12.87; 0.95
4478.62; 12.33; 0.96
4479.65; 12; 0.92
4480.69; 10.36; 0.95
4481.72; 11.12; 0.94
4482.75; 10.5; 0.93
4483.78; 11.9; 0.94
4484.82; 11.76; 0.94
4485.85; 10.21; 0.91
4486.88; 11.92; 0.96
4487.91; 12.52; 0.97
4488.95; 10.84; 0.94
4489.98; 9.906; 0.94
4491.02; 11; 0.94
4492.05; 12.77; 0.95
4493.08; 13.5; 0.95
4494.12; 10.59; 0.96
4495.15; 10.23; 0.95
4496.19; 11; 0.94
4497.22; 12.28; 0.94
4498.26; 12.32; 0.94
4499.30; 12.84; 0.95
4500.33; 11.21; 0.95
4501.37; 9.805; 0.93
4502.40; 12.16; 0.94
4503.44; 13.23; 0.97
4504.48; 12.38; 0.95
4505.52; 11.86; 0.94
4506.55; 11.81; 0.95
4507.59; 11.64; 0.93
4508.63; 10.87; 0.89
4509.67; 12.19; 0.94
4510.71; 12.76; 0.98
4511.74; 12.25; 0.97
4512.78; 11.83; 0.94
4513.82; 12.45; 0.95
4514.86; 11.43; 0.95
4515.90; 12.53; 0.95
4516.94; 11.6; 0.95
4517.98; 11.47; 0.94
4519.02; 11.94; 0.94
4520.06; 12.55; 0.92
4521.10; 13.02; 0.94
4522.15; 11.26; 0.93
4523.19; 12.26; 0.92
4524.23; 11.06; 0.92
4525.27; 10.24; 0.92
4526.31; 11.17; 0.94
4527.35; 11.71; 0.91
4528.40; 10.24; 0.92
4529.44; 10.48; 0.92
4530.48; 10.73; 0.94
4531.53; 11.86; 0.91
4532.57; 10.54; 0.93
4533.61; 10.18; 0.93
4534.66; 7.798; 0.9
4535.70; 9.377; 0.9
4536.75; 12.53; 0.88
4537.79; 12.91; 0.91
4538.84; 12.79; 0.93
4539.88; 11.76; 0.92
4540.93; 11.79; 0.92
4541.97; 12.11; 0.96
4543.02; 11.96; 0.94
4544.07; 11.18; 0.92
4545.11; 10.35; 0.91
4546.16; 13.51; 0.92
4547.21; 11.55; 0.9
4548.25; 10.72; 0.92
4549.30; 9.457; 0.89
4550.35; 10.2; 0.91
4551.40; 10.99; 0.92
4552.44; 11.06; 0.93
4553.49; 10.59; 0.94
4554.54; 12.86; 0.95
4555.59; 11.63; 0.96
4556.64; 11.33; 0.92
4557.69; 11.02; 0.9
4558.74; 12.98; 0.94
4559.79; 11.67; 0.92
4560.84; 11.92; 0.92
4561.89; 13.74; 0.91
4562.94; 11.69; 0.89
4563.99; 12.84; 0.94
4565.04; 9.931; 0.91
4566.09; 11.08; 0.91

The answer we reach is 11.4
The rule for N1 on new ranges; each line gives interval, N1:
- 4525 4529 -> 10.9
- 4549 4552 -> 10.3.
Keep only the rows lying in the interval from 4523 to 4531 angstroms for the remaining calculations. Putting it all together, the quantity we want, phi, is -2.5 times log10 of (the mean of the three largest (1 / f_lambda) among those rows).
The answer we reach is 2.53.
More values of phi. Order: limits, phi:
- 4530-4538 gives 2.39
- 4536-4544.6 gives 2.66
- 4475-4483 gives 2.54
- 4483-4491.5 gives 2.53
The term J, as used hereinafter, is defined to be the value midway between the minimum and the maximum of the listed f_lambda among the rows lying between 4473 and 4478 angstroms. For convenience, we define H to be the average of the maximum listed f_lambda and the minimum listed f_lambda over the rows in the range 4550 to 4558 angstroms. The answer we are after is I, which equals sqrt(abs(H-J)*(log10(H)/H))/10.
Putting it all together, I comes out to 0.006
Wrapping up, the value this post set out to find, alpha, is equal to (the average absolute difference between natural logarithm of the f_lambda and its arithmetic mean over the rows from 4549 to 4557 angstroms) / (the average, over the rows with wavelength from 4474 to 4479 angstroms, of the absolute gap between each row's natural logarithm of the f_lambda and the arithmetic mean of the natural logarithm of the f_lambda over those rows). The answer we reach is 1.0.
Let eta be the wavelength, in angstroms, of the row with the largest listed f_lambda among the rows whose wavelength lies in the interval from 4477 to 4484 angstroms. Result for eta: 4477.59 angstroms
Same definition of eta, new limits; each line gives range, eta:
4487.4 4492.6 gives 4492.05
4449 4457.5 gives 4449.84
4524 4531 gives 4527.35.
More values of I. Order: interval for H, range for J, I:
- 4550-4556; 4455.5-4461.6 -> 0.034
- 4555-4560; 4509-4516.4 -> 0.009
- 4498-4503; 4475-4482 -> 0.015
